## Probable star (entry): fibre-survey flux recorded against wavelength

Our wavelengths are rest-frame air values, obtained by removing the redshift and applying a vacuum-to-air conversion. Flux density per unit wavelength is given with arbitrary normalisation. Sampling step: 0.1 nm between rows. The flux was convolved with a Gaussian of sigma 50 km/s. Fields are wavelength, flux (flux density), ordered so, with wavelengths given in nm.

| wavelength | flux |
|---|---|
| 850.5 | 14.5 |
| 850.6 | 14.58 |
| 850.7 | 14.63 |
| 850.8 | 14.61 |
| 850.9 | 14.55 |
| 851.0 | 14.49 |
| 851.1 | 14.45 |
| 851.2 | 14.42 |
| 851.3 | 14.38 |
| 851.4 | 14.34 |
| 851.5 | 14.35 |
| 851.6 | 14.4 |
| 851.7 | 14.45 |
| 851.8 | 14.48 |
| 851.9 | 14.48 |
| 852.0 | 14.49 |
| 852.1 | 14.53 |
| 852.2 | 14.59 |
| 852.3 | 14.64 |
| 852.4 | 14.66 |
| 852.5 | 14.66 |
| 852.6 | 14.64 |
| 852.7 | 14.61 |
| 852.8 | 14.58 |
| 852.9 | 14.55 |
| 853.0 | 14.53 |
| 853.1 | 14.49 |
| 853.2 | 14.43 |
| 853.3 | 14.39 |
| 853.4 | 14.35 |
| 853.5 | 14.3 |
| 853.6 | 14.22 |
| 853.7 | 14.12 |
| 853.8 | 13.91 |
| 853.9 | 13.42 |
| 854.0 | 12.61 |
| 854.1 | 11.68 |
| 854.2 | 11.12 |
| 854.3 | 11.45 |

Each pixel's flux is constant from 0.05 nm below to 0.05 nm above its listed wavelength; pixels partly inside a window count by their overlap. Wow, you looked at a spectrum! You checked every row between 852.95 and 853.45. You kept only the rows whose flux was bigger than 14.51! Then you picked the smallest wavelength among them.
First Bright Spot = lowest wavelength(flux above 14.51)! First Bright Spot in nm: 853.0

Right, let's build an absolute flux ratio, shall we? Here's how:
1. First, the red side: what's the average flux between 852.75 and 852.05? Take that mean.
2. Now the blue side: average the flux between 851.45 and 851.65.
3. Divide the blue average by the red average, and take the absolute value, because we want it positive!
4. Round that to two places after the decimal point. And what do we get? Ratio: 0.98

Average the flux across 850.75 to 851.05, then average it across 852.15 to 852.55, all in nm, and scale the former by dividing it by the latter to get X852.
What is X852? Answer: 0.99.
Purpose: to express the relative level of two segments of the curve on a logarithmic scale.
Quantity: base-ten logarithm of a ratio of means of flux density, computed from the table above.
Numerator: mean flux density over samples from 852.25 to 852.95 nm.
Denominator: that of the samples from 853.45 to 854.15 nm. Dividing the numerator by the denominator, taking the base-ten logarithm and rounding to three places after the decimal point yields 0.036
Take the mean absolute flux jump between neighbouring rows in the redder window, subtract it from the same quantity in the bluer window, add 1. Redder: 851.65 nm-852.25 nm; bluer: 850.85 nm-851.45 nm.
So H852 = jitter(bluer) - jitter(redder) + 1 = 1.01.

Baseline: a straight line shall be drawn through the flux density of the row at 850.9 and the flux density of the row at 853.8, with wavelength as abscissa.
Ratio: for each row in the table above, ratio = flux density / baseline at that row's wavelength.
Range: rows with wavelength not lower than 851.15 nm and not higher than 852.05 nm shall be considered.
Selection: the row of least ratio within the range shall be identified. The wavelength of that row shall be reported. 851.4 nm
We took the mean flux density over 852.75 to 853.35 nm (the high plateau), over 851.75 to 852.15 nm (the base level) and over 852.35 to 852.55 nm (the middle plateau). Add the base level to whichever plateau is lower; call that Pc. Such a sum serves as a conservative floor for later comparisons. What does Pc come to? 29.0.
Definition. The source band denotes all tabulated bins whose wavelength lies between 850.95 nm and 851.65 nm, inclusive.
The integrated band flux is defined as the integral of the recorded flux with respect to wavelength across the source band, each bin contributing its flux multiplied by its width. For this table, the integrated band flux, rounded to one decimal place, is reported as 10.1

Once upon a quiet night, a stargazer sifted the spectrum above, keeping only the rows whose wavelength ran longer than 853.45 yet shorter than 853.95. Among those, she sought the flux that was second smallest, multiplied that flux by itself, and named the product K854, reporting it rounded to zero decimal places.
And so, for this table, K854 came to 193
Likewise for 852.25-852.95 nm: 213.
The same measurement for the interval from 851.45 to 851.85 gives 207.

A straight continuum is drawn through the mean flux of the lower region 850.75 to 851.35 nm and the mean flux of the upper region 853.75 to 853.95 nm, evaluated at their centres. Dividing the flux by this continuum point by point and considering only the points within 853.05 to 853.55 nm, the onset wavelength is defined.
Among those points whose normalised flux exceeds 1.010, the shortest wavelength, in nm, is 853.1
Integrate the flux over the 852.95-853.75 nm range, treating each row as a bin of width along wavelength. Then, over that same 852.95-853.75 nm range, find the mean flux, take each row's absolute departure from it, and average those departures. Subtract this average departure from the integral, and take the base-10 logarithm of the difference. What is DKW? 1.06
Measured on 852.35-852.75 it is 0.77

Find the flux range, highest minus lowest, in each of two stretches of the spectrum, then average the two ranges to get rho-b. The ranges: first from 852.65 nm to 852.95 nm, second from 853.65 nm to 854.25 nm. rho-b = 1.53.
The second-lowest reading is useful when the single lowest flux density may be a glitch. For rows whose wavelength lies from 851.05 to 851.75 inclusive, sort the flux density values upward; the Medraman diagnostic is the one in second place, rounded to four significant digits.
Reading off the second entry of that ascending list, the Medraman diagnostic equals 14.35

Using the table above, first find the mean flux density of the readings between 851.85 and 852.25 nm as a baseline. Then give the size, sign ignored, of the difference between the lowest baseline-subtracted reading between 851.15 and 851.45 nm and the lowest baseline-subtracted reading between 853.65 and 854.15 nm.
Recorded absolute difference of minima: 2.66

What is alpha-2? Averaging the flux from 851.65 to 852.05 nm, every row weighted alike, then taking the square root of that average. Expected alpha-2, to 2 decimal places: 3.80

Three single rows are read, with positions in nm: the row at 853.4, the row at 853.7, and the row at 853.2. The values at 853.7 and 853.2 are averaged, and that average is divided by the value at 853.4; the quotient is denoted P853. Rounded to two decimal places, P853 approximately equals 0.99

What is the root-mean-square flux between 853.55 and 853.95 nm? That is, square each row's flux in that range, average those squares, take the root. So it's 13.9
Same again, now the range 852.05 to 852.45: 14.6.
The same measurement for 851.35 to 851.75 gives 14.4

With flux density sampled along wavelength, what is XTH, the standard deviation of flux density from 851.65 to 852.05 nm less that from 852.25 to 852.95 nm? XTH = -0.02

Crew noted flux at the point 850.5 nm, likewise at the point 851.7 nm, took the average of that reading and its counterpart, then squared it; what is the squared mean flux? 210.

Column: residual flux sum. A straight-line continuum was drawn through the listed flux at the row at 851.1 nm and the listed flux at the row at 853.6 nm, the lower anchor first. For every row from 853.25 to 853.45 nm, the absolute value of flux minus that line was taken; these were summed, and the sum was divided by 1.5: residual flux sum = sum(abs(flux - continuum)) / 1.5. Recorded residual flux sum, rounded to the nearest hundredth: 0.17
